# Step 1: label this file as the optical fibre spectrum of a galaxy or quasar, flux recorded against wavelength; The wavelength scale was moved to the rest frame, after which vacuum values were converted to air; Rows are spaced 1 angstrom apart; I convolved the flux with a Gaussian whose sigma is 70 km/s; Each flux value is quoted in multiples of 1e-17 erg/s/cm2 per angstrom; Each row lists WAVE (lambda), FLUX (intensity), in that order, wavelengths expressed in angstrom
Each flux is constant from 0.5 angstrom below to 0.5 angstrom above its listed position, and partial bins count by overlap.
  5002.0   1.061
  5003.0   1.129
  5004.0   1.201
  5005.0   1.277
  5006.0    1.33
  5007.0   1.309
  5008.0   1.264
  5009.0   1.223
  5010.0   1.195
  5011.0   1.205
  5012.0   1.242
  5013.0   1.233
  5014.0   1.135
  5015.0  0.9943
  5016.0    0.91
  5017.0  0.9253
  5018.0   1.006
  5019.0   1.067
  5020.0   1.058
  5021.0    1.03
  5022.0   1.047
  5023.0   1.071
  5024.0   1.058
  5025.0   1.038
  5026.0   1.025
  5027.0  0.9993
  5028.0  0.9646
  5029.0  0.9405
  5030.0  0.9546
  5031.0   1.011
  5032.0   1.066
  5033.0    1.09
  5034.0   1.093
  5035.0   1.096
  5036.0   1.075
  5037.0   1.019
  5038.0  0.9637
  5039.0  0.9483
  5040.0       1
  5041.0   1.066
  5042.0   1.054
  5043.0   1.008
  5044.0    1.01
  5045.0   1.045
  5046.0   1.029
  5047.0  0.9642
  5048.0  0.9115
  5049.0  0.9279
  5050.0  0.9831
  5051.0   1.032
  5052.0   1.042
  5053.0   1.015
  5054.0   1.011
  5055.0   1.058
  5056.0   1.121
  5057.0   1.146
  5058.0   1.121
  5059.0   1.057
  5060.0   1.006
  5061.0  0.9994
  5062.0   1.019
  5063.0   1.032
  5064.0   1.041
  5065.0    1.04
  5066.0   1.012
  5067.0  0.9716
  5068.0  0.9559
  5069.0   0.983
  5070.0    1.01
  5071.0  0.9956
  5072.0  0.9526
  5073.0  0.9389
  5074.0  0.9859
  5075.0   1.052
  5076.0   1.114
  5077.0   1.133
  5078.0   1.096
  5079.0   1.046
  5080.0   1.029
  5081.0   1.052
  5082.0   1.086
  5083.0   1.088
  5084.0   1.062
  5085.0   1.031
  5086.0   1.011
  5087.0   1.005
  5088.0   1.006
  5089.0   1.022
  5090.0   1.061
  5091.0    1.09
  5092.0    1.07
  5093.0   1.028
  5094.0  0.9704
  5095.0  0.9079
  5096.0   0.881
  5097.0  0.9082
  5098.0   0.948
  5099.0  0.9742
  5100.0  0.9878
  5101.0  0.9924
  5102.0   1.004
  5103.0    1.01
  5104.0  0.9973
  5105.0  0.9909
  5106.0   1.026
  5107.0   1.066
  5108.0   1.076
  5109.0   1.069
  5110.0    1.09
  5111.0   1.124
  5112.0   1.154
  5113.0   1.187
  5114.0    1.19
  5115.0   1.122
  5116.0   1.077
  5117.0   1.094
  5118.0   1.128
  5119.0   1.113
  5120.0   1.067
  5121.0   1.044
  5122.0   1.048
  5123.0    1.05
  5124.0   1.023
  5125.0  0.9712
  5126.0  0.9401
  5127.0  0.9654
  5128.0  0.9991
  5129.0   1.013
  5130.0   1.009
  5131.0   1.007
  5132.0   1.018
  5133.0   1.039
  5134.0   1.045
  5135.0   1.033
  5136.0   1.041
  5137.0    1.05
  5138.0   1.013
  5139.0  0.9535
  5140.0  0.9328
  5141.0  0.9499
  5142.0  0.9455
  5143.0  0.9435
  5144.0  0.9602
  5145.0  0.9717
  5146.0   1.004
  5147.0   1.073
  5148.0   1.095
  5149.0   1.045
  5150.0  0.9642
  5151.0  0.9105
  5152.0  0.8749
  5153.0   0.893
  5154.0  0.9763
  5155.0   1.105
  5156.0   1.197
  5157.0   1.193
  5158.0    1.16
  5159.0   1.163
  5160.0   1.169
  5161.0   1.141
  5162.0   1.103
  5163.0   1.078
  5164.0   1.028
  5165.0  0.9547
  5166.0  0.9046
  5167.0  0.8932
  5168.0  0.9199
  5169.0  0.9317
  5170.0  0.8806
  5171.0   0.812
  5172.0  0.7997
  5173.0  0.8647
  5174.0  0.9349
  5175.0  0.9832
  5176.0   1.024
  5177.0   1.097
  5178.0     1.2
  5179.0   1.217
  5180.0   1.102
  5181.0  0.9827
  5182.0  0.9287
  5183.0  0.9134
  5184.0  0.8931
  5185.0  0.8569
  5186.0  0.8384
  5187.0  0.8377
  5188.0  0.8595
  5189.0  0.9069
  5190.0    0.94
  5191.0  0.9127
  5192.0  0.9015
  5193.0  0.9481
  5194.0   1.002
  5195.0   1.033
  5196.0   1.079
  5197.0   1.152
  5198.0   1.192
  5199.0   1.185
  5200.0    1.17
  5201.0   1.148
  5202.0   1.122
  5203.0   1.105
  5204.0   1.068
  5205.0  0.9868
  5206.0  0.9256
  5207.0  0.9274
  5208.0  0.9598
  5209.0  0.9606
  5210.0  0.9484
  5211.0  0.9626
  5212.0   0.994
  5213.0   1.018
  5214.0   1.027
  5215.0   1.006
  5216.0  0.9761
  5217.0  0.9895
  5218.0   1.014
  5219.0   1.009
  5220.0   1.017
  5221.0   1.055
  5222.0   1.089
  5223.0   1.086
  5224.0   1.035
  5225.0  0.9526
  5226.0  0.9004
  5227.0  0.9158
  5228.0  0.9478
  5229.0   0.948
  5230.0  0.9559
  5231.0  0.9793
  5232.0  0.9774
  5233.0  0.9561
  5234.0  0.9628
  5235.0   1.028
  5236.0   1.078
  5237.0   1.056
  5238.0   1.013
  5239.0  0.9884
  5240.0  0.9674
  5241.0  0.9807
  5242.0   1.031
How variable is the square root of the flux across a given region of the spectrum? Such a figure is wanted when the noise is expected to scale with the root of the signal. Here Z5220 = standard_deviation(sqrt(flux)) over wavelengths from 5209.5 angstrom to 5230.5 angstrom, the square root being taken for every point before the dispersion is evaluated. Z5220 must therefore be 0.025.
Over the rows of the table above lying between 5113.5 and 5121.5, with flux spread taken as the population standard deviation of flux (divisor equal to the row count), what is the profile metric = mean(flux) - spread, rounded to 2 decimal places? 1.06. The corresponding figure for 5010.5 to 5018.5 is 0.95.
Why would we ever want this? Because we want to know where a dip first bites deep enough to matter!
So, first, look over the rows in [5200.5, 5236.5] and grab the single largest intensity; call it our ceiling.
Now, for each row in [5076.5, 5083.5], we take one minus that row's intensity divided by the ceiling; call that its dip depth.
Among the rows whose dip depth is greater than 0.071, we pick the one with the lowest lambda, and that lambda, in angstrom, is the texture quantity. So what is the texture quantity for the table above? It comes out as 5079.0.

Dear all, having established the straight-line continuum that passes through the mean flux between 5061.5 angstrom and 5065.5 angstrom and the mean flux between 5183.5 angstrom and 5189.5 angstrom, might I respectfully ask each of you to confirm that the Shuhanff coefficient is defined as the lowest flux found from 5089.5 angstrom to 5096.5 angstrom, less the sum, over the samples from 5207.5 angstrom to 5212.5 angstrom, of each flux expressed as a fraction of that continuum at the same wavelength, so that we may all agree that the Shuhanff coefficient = -4.9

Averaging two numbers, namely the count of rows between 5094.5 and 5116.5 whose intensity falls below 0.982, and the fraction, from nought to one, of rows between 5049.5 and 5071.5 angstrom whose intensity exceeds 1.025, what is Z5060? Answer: 2.7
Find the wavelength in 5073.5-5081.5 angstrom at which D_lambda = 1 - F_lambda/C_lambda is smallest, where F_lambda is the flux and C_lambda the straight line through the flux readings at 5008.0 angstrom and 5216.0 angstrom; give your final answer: 5077.0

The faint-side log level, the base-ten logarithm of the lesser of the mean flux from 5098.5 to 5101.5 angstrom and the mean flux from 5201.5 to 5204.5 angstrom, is -0.01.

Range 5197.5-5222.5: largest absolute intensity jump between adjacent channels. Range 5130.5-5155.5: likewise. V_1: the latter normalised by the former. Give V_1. 1.58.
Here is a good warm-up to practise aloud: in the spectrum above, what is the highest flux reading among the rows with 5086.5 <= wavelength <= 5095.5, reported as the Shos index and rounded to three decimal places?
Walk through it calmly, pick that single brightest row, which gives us 1.090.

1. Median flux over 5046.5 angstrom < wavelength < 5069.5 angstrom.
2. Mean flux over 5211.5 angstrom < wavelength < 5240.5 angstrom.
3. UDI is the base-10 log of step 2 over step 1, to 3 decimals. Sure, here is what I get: -0.007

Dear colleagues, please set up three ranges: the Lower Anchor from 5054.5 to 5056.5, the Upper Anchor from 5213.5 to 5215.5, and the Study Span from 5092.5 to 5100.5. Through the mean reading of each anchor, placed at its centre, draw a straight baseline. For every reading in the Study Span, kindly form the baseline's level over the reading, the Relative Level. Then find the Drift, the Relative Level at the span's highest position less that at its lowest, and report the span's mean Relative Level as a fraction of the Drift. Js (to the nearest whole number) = 29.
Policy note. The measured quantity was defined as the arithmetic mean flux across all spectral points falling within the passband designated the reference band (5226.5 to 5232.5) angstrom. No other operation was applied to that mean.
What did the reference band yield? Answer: 0.95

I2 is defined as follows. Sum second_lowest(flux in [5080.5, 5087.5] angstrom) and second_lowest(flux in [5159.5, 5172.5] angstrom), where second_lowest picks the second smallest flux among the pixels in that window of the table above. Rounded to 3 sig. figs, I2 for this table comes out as 1.82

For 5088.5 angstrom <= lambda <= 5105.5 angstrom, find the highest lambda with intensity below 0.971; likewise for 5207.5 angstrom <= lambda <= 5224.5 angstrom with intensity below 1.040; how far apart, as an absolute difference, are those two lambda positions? 126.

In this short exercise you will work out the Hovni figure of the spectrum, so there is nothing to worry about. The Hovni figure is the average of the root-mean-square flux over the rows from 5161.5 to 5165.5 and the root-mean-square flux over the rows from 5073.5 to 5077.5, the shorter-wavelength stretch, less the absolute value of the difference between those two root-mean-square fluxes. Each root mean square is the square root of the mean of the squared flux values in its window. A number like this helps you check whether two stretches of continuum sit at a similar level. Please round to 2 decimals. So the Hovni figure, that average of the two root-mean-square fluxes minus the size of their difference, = 1.03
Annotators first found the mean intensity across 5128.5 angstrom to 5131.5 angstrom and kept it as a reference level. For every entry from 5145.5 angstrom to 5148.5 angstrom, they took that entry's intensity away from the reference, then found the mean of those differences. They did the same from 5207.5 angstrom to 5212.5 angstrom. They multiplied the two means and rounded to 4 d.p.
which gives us -0.0021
